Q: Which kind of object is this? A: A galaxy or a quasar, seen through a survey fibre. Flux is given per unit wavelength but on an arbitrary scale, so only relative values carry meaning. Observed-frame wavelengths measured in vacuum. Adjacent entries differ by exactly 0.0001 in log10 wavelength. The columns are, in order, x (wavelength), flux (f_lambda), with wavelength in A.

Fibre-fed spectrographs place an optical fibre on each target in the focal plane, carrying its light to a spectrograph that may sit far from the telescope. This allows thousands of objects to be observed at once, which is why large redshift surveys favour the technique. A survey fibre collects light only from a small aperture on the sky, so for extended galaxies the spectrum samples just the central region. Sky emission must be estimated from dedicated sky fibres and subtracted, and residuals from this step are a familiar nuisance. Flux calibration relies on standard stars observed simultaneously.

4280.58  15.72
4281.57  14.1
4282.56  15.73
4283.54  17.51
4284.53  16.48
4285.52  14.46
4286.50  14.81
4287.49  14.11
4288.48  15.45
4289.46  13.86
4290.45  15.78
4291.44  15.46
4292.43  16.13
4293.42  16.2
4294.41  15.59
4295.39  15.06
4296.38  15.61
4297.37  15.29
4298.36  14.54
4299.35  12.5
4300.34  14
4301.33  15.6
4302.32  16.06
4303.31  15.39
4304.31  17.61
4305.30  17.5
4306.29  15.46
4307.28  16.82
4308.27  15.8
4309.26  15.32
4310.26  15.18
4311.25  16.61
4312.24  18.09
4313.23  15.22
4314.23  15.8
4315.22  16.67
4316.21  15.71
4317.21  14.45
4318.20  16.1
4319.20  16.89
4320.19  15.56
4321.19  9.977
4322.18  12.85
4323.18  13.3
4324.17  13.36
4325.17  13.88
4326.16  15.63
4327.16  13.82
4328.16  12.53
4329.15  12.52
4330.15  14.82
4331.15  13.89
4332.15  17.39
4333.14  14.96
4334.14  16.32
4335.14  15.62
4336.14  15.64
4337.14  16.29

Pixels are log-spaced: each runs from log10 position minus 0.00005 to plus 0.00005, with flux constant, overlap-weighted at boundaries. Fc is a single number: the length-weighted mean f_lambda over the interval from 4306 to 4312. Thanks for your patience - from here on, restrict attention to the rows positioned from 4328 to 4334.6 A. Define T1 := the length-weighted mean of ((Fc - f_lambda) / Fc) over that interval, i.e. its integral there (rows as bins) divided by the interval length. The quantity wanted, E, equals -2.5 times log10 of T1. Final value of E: 2.76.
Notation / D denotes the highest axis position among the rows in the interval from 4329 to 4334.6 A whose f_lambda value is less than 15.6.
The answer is 4333.14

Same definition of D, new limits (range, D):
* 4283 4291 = 4289.46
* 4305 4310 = 4309.26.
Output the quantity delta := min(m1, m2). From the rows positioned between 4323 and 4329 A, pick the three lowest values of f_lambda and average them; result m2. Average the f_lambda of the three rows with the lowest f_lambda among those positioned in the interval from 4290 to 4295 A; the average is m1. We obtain 13.1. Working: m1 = 15.6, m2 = 13.1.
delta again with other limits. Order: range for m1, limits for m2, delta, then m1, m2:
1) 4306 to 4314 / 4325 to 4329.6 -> 13.0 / 15.2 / 13.0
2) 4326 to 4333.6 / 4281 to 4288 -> 13.0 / 13.0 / 14.2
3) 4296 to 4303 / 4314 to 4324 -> 12.0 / 13.7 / 12.0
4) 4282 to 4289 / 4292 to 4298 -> 14.5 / 14.5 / 15.3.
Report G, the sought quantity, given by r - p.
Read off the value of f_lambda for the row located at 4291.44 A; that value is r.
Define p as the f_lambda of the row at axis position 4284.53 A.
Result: -1.0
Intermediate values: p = 16.48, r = 15.46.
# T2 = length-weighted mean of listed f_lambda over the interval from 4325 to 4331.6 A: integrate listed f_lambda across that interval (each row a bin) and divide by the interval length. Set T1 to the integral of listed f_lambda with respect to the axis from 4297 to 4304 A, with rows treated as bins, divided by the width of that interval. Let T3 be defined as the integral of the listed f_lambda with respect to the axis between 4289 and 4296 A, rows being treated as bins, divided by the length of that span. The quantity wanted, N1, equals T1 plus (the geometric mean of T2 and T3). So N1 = 29.5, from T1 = 14.8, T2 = 13.9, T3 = 15.4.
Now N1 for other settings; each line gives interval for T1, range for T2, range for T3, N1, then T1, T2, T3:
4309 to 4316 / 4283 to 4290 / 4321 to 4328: 30.4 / 16.1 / 15.3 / 13.4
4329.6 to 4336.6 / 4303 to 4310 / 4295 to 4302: 30.9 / 15.5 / 16.2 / 14.7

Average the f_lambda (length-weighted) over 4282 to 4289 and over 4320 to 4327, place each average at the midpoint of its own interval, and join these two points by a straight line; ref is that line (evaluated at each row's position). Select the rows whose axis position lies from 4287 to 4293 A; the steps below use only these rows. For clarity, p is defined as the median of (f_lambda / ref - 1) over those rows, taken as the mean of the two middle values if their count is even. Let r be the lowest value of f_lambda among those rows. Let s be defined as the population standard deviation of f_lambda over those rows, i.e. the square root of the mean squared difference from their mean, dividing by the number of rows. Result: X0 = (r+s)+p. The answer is 14.7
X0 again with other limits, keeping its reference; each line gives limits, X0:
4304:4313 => 16.4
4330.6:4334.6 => 15.4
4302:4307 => 16.5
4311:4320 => 15.6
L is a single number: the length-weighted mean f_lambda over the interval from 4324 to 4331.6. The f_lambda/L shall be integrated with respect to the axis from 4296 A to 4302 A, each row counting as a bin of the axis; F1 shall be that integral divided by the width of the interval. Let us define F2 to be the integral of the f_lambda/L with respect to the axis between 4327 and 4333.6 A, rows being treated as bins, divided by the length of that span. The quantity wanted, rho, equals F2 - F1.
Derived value -0.02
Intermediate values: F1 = 1.058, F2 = 1.04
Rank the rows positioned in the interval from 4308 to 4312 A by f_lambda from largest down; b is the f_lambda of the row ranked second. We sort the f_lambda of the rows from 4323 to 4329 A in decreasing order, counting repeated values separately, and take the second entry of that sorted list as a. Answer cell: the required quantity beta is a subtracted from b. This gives 2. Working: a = 13.88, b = 15.8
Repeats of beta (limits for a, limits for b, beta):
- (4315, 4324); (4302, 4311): 1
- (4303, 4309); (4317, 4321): -1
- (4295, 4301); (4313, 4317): 1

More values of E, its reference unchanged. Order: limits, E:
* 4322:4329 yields 2.07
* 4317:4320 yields 5.97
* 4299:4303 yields 2.70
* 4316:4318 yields 3.20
